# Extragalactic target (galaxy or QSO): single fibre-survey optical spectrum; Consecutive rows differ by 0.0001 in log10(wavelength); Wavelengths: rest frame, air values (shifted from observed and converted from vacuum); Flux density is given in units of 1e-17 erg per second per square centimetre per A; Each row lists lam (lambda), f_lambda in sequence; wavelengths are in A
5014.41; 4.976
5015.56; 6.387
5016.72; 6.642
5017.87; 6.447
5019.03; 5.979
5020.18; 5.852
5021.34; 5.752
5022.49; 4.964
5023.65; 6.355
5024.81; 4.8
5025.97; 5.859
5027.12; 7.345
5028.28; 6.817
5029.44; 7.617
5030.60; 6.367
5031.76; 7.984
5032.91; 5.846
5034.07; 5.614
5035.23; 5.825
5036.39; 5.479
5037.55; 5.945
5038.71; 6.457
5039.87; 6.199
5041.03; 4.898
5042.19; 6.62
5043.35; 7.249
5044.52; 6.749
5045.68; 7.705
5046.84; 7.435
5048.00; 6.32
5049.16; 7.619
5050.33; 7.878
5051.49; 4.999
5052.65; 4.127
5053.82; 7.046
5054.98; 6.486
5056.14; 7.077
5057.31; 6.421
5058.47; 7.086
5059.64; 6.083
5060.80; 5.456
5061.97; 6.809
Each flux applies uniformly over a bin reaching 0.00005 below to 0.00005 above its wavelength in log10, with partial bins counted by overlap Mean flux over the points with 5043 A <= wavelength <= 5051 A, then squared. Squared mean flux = 53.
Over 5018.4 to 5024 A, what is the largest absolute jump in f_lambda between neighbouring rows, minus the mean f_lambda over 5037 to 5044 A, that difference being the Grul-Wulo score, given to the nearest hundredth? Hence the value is -4.84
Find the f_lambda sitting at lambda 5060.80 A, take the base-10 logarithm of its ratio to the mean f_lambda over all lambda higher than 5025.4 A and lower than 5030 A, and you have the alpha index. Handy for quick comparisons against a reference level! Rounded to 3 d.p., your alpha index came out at -0.103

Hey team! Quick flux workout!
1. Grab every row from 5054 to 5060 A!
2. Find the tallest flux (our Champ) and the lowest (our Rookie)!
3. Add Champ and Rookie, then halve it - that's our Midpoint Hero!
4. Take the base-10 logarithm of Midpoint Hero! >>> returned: 0.82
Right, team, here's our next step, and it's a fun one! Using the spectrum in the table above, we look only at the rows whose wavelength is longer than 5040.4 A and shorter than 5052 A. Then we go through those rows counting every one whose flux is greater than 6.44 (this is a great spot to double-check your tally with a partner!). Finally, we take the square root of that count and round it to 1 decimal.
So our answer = 2.6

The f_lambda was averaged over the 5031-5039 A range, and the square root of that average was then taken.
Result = 2.48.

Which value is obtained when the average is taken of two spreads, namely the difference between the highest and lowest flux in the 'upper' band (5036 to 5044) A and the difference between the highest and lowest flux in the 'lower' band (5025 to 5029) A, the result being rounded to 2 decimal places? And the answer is 1.92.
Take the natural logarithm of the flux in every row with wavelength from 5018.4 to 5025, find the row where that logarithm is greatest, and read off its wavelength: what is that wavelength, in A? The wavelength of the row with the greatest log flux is 5023.65 A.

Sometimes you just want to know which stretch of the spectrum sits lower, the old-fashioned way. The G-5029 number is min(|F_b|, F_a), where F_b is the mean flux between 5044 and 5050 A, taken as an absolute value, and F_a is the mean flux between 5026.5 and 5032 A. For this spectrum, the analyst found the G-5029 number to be 7.2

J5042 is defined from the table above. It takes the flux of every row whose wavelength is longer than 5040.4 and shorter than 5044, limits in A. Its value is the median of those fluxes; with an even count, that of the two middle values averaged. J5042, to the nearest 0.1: 6.6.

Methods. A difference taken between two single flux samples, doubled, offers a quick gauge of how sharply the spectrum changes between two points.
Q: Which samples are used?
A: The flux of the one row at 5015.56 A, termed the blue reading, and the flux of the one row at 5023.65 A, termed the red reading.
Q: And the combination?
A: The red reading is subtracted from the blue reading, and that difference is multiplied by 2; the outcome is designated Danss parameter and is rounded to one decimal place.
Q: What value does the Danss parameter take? 0.1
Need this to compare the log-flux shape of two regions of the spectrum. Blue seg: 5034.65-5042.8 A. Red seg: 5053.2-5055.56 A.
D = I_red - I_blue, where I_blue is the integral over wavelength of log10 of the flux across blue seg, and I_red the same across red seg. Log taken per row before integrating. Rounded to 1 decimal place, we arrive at -4.3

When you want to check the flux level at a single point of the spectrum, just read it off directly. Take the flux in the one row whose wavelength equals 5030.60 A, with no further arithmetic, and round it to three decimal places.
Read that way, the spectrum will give 6.367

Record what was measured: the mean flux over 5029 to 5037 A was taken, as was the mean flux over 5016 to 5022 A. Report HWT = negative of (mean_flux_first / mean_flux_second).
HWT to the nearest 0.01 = -1.04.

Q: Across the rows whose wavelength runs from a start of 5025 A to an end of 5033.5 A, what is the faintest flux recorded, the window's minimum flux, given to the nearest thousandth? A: 5.846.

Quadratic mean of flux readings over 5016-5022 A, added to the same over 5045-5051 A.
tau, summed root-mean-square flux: 13.6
